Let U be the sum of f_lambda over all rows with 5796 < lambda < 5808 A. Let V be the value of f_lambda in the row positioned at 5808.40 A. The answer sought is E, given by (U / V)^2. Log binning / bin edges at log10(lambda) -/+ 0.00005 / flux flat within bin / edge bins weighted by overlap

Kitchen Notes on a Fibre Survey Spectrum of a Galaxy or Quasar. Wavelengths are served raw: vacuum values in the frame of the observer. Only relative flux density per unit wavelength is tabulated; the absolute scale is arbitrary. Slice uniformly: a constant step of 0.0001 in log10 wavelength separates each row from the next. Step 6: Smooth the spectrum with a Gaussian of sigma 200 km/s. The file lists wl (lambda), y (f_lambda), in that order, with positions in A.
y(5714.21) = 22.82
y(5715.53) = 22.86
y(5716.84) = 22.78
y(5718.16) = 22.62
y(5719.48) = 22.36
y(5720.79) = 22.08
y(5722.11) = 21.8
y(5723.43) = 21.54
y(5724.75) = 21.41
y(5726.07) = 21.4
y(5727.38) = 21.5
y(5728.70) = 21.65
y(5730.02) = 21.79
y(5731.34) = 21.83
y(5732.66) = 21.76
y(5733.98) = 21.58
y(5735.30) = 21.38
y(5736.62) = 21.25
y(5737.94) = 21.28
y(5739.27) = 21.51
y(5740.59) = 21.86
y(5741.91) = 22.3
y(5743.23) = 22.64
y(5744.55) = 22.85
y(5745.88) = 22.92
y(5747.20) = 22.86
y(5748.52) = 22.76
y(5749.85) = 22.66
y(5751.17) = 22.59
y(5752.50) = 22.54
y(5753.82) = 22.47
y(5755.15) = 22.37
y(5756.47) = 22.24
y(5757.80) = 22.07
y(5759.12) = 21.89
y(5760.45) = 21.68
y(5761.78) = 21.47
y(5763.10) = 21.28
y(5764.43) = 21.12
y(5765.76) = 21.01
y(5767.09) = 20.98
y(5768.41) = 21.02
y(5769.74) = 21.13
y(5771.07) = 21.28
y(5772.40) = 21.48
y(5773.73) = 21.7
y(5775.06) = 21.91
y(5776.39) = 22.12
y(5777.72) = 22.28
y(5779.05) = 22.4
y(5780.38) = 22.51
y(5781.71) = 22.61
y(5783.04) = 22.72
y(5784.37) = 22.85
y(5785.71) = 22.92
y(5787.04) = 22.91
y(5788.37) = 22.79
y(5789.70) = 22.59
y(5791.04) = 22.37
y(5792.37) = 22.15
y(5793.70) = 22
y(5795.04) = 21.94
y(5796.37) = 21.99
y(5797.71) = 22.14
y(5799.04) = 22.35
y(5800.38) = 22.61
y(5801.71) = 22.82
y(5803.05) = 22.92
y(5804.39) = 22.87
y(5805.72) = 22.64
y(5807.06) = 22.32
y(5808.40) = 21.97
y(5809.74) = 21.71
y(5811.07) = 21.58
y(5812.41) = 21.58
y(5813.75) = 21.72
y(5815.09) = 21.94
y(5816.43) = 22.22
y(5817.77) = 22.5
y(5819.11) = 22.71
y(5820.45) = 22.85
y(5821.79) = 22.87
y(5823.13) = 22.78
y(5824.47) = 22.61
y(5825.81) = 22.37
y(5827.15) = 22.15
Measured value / 85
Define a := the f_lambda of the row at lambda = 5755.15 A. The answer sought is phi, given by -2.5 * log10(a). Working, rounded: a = 22.37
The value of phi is -3.37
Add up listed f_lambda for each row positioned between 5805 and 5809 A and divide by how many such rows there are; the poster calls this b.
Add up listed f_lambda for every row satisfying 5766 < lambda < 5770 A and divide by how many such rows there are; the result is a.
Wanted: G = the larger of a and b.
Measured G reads 22.3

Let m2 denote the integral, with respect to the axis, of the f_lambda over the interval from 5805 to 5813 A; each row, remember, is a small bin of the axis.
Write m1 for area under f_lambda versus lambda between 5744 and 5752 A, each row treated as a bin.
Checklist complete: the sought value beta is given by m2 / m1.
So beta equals 0.97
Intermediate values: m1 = 182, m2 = 176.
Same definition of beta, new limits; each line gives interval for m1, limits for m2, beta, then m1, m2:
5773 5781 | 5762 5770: 0.95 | 177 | 169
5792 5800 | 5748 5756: 1.02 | 177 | 180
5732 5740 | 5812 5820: 1.03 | 172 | 177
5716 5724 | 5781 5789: 1.03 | 178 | 182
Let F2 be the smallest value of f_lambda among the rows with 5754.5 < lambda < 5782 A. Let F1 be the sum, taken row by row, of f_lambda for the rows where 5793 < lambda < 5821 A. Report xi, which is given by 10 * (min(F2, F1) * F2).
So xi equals 4402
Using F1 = 467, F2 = 20.98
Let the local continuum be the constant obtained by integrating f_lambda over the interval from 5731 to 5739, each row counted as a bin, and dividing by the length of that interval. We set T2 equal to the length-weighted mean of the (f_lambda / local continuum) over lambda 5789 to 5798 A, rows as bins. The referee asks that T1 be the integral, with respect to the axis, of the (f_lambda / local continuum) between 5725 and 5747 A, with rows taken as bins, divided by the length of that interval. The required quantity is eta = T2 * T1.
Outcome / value 1.050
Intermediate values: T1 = 1.018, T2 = 1.032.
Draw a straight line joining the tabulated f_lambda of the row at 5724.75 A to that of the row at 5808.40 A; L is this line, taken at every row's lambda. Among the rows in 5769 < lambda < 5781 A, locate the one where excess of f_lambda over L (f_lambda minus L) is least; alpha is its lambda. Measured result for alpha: 5769.74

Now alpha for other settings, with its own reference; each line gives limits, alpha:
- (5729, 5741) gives 5736.62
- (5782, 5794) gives 5793.70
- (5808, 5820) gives 5812.41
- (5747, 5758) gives 5757.80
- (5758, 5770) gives 5767.09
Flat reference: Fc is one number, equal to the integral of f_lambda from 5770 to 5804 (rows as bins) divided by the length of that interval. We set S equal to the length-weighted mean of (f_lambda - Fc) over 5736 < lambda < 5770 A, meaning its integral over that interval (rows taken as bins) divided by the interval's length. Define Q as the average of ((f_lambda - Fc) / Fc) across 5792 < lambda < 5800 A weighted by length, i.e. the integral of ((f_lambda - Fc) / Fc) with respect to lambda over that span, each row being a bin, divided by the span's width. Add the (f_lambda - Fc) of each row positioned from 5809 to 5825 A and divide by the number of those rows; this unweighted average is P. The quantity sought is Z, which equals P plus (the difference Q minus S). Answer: 0.28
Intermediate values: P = -0.07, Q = -0.009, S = -0.360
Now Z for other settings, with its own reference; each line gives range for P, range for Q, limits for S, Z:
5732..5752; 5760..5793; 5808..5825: -0.10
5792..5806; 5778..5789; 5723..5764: 0.44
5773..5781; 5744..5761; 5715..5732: 0.20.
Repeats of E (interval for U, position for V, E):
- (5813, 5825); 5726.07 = 89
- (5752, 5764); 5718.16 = 77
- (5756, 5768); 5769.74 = 84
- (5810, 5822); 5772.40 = 87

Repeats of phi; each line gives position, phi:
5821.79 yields -3.40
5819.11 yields -3.39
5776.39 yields -3.36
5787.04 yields -3.40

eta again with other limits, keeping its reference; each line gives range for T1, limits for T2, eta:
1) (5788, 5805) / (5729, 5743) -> 1.053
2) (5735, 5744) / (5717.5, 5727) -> 1.032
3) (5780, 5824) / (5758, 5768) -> 1.038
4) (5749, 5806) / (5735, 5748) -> 1.061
